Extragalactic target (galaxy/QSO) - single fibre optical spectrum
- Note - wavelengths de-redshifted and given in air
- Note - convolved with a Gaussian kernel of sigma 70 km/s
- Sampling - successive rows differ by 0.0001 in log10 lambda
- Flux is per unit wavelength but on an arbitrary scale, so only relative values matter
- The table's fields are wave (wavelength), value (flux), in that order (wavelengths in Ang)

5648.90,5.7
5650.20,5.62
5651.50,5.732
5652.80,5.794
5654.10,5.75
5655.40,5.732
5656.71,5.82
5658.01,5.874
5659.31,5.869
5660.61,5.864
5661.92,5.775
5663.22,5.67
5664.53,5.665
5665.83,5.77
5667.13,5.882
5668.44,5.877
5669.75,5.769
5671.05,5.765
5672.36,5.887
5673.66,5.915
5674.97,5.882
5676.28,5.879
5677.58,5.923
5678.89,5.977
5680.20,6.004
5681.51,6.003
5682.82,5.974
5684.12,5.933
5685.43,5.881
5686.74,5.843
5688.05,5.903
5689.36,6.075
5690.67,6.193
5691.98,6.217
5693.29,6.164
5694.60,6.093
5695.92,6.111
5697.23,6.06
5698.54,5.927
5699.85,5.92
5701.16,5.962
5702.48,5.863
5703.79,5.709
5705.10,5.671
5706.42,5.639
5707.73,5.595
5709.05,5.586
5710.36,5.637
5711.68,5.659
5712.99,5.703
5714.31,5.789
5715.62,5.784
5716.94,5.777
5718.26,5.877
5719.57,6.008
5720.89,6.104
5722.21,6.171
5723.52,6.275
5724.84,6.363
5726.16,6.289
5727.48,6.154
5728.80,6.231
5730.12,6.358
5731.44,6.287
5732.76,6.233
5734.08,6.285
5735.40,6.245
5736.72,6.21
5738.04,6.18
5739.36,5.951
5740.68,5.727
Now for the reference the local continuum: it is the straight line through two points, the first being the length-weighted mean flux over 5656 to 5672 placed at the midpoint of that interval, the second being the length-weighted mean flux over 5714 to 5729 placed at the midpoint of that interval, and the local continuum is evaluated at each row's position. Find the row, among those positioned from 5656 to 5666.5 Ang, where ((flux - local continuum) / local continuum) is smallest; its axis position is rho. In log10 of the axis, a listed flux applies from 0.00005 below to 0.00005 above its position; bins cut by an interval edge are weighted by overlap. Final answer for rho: 5664.53 Ang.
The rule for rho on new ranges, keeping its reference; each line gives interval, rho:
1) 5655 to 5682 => 5664.53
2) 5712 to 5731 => 5712.99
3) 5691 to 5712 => 5709.05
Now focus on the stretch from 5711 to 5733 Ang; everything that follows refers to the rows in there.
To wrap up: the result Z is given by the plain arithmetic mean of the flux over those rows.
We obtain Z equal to 6.06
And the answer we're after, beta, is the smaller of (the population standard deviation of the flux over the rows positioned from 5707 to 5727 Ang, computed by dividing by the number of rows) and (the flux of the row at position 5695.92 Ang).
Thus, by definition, 0.262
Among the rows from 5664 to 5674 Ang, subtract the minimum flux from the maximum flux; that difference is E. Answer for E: 0.25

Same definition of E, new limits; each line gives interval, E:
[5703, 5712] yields 0.12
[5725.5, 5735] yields 0.20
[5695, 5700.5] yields 0.19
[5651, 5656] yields 0.06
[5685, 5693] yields 0.37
